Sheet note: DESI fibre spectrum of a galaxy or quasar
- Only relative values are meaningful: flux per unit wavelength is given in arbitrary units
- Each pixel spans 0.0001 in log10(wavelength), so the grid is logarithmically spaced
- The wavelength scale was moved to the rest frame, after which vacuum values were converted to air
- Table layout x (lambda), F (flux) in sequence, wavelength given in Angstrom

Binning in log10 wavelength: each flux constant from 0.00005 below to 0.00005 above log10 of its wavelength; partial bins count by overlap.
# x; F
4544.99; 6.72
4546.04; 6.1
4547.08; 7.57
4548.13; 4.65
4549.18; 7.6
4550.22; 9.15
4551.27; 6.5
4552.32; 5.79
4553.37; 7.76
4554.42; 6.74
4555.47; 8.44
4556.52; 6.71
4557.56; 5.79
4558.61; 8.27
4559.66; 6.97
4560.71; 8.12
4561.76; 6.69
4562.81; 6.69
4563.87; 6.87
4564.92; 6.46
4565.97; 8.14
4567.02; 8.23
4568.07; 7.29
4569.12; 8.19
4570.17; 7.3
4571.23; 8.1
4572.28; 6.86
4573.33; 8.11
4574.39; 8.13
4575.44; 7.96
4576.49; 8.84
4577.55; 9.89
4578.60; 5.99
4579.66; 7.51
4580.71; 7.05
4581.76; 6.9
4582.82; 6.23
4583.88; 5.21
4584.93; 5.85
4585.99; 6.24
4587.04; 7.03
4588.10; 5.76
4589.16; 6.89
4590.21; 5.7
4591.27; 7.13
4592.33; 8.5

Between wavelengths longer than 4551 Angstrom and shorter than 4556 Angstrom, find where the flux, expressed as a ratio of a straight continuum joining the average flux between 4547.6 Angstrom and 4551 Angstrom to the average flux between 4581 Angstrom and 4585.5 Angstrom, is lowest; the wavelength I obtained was 4552.32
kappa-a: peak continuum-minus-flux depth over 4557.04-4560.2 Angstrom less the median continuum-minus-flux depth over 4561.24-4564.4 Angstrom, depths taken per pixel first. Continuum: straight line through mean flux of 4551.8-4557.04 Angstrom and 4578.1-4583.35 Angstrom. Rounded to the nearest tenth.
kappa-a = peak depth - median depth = 1.0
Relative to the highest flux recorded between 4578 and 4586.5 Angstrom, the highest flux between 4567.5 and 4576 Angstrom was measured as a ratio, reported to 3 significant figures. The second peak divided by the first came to 1.09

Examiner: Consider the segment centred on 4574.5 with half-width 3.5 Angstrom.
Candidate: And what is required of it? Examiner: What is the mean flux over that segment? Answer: 8.3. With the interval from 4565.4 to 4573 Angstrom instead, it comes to 7.7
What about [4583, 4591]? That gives 6.1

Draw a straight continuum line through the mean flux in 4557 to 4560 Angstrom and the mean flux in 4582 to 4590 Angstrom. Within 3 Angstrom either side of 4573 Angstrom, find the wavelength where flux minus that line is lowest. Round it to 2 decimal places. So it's 4572.28 Angstrom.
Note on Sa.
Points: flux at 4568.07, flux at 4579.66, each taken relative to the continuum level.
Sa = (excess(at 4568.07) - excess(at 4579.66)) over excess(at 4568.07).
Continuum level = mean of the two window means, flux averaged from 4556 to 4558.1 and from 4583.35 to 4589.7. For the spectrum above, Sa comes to -0.2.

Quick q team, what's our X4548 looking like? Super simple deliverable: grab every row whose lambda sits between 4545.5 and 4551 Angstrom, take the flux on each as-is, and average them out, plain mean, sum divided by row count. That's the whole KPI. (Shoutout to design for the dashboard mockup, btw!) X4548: 7.0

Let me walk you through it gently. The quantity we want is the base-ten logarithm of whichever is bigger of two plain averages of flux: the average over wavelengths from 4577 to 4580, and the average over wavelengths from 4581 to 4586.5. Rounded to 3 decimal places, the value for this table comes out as 0.892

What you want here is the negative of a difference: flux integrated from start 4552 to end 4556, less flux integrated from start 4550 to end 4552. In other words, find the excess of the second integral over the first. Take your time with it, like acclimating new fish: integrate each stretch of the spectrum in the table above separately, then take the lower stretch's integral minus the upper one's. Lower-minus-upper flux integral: -14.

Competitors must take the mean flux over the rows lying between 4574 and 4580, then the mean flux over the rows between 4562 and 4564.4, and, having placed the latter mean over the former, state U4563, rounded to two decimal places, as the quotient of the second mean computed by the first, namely 0.84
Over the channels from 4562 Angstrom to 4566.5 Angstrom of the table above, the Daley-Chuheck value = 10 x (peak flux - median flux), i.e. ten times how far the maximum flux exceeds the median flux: 14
